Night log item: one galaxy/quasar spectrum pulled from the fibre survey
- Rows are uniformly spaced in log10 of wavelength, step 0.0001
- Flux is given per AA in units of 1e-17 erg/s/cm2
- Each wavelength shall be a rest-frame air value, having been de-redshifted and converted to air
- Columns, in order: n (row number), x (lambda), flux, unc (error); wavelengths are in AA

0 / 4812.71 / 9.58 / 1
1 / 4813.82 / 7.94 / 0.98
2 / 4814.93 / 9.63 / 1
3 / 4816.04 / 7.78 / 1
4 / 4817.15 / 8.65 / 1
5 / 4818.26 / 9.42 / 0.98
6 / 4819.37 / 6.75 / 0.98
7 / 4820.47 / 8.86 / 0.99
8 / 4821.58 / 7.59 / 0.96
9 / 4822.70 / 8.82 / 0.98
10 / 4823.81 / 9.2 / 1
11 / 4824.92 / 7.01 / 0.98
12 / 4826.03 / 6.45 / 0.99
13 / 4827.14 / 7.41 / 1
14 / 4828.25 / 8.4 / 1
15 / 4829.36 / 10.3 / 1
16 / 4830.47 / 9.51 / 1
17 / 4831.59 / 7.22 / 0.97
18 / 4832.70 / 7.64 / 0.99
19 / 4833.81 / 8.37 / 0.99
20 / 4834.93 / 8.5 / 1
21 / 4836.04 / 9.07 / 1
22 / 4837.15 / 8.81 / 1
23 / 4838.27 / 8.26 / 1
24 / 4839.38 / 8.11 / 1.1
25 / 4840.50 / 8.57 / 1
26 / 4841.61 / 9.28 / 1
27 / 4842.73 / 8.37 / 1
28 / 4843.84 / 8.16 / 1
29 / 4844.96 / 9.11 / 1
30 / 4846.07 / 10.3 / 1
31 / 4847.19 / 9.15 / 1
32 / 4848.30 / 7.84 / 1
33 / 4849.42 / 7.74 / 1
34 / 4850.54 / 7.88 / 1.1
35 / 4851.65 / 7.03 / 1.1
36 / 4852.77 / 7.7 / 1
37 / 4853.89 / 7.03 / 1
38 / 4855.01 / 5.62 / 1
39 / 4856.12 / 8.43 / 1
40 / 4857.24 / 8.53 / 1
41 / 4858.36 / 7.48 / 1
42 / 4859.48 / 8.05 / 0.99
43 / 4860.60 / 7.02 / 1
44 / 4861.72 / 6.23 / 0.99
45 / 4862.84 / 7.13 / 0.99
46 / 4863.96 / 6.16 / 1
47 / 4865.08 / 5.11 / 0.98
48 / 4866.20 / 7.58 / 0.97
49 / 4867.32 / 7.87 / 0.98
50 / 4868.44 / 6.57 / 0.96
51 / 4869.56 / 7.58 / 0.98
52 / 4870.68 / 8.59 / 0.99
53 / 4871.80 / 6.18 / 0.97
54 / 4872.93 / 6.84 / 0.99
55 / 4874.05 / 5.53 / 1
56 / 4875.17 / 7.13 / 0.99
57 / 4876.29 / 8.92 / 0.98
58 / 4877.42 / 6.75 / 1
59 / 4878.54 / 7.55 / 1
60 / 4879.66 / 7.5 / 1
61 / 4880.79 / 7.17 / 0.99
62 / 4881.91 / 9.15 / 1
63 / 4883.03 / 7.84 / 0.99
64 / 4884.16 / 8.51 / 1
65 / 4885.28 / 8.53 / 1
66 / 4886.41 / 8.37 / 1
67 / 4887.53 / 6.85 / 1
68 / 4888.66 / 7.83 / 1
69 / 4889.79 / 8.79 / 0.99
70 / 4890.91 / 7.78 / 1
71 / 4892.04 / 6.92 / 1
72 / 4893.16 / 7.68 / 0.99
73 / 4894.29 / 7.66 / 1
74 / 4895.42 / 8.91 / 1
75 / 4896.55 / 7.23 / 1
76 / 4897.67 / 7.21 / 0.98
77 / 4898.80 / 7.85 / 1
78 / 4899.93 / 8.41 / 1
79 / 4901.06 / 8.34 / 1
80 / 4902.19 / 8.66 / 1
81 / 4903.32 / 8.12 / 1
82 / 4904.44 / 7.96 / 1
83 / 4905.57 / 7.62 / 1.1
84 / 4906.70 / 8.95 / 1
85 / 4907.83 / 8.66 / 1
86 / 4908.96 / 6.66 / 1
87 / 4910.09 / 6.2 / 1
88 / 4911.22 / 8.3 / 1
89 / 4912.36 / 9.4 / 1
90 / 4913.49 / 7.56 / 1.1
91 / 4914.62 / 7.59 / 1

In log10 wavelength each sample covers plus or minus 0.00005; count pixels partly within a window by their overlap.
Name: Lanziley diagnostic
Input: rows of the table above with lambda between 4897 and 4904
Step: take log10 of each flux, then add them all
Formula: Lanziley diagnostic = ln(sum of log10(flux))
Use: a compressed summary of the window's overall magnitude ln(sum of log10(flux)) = 1.69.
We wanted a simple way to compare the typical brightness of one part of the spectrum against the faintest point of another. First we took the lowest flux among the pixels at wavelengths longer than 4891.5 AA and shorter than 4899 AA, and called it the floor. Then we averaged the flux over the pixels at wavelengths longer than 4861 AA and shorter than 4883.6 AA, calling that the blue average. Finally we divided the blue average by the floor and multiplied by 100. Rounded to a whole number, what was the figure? 104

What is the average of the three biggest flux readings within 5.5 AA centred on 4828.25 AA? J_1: 9.4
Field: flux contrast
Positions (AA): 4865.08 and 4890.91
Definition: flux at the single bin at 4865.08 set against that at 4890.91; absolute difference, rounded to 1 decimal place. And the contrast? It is 2.7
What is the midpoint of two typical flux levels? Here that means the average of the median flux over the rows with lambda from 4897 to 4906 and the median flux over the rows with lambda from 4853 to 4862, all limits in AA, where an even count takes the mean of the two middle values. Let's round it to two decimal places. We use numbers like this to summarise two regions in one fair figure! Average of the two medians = 7.65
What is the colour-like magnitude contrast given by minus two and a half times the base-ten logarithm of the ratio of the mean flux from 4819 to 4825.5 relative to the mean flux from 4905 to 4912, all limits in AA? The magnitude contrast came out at -0.04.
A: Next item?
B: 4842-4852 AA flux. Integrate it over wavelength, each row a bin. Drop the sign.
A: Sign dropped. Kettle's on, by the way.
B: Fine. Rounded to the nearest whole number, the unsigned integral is 84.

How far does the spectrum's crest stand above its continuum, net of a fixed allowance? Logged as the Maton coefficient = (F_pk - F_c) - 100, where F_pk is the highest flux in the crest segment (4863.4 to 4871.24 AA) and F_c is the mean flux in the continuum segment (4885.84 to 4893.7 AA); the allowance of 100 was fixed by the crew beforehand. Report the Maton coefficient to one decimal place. -99.2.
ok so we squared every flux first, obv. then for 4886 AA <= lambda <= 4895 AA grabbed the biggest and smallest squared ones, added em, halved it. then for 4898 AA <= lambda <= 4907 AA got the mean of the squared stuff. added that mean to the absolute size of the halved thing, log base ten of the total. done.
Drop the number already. 2.11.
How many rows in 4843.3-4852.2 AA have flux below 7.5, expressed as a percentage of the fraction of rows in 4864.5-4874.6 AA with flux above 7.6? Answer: 450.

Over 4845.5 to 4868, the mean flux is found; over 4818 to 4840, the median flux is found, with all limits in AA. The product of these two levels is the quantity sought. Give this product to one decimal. 62.8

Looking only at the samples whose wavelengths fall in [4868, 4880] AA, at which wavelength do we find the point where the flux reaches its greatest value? 4876.29 AA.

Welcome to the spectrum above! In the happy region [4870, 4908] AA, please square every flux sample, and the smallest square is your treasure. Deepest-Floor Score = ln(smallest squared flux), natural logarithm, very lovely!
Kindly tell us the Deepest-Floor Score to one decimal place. 3.4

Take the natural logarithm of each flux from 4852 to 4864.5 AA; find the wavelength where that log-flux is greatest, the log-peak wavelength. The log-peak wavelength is 4857.24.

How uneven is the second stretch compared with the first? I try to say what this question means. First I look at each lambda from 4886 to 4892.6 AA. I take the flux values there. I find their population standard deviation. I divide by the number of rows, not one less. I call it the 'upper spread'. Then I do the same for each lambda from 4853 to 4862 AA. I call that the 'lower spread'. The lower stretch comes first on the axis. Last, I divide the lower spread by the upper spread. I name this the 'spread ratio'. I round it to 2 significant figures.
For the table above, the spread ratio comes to 1.4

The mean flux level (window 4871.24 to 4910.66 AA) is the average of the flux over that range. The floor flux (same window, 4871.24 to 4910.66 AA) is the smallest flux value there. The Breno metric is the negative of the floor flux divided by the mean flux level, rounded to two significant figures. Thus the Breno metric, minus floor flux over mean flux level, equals -0.72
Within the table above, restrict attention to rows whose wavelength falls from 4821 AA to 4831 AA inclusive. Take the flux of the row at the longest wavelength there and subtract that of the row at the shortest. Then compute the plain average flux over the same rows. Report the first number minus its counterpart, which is -6.4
